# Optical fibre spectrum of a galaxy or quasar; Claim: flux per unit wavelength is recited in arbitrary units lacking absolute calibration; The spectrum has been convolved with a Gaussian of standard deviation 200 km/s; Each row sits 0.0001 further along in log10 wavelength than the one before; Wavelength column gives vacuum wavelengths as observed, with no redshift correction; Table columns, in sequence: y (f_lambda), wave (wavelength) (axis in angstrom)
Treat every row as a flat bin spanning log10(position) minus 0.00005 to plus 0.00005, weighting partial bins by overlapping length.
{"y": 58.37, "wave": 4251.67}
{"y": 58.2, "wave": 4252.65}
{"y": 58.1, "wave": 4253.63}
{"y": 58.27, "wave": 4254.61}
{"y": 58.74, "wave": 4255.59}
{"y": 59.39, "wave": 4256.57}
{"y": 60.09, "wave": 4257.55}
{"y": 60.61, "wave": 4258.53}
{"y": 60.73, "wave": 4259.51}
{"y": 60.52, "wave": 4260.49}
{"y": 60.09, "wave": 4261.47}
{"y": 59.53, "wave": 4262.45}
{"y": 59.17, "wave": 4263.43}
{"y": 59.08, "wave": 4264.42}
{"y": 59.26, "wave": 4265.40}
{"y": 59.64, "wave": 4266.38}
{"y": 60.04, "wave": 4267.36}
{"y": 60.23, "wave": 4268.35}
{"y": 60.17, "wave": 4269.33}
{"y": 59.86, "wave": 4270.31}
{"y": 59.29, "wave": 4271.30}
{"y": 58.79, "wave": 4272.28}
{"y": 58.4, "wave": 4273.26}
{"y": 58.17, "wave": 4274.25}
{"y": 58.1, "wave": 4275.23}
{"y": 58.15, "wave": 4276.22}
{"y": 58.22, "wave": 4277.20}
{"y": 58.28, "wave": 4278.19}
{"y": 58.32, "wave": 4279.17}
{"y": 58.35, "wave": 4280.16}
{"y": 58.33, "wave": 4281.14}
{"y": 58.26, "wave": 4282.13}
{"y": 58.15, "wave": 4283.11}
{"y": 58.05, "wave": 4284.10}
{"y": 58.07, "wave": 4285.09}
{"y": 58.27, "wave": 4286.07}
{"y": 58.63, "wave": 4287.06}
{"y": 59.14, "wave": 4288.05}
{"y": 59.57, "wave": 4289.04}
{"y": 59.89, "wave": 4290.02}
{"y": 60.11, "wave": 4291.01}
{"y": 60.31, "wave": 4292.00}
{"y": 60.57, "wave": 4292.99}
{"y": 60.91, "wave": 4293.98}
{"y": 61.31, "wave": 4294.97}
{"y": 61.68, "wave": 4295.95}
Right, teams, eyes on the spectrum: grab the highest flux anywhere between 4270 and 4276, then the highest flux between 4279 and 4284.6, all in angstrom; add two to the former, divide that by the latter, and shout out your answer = 1.06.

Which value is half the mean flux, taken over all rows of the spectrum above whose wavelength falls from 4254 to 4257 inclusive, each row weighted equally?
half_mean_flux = 29.4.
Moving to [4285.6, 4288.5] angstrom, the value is 29.3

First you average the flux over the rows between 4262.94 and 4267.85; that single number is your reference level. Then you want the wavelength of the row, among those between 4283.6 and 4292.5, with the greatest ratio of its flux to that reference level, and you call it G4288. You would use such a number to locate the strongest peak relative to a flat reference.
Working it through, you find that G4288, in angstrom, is 4292.00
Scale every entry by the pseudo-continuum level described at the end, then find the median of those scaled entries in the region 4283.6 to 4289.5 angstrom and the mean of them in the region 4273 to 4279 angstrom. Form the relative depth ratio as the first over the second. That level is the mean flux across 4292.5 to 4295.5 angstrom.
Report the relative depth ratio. 1.00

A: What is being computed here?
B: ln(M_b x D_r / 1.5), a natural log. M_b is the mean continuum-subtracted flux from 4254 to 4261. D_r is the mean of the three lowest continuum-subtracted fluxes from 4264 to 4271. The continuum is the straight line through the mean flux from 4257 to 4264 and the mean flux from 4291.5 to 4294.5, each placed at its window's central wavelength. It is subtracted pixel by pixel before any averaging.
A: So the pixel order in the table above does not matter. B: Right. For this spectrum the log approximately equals -1.8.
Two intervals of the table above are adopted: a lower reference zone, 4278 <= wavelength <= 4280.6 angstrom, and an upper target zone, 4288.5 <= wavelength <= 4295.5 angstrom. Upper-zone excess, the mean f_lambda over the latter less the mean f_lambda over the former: 2.1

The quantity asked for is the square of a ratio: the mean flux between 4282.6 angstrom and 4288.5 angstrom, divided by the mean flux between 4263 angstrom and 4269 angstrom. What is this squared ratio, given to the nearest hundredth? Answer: 0.96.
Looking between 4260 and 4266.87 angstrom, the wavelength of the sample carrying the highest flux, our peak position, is 4260.49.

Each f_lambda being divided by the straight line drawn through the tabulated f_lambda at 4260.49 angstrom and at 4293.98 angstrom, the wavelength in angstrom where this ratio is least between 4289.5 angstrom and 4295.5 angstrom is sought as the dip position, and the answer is 4290.02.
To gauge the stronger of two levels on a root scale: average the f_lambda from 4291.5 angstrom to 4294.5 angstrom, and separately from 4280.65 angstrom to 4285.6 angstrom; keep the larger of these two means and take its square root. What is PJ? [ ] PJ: 7.78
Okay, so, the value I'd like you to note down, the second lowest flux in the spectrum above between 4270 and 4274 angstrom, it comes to 58.79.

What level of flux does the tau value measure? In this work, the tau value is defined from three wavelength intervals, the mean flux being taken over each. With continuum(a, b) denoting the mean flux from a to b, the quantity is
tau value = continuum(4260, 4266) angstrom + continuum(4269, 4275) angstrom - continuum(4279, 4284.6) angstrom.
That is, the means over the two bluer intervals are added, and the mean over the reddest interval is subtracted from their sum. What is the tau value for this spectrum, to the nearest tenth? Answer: 60.5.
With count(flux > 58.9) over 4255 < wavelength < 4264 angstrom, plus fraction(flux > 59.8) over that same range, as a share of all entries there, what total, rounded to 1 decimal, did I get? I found 8.6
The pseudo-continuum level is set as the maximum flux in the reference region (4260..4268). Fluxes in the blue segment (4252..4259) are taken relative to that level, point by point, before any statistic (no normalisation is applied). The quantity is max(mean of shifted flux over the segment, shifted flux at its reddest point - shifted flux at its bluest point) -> 2.4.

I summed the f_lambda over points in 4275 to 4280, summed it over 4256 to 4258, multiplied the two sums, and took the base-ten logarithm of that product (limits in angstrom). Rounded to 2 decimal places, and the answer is 4.54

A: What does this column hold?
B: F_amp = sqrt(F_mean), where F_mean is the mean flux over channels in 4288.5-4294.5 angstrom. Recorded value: 7.76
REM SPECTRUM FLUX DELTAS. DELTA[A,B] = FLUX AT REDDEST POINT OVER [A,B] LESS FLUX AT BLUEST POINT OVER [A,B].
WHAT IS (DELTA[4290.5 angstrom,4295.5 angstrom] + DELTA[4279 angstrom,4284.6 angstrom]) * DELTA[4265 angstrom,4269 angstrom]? 0.90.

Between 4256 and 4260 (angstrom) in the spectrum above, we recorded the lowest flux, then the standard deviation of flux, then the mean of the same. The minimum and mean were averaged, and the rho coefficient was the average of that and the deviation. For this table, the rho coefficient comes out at 30.2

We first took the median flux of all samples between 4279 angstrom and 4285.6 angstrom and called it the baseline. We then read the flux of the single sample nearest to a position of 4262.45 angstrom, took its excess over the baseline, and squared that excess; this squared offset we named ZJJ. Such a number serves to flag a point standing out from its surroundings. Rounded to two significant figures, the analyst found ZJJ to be 1.6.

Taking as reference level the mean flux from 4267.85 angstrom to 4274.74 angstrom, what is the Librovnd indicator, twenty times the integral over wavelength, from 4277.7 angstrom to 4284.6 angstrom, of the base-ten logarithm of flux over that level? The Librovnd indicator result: -1.0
